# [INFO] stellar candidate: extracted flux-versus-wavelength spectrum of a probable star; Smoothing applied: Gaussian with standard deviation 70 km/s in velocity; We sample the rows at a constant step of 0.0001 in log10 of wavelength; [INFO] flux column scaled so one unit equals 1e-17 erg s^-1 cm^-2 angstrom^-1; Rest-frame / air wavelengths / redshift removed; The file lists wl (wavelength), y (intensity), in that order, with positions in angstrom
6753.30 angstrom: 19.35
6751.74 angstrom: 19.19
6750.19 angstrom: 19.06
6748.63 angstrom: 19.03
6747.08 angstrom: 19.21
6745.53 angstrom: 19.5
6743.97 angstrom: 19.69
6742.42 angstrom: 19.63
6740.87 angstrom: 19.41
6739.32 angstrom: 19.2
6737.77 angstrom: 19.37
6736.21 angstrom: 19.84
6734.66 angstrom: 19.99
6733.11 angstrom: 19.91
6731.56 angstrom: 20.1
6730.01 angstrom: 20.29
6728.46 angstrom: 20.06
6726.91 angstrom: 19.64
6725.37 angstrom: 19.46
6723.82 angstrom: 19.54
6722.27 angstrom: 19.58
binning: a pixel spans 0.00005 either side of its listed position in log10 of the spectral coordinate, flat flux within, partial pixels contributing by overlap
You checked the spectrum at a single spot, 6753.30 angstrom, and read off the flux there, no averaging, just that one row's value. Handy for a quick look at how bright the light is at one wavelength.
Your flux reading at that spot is 19.35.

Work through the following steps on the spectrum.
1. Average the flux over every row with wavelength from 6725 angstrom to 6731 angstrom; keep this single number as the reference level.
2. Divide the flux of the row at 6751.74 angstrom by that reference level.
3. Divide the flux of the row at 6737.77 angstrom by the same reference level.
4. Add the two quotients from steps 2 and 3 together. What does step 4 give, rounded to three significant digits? 1.94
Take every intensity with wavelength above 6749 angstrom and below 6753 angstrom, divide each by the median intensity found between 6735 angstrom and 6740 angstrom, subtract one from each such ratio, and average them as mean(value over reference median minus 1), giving -0.01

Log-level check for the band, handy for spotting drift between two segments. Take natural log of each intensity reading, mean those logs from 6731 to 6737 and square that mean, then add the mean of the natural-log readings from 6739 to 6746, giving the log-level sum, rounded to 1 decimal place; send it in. 11.9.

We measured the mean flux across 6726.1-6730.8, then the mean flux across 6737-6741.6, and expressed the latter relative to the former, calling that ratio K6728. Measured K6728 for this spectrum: 0.966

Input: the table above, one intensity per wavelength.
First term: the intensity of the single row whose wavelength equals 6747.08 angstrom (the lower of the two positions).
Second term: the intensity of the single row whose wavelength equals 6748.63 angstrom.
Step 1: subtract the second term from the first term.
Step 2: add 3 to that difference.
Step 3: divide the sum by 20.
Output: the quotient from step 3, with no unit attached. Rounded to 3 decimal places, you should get 0.159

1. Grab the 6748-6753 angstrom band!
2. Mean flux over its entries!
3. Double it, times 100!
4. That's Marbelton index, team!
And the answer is 3819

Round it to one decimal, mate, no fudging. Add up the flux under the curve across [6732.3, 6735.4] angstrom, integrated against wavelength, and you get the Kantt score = 61.9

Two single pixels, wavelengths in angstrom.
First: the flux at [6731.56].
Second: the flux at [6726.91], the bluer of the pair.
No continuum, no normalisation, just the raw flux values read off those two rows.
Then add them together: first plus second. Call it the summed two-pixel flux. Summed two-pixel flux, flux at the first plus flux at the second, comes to 39.7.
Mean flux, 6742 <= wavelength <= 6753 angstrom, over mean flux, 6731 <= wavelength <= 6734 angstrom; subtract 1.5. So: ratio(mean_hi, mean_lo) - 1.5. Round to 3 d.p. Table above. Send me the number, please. -0.534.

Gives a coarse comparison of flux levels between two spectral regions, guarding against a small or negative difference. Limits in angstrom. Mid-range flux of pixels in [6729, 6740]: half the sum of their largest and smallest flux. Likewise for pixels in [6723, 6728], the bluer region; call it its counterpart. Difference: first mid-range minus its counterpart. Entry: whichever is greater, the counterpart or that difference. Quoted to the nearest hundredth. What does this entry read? 19.55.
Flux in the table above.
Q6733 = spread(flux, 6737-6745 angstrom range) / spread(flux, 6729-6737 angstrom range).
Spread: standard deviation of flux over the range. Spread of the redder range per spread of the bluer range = 1.13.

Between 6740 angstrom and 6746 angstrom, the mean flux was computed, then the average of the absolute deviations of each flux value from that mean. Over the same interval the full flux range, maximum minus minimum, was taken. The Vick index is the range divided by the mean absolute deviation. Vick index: 2.7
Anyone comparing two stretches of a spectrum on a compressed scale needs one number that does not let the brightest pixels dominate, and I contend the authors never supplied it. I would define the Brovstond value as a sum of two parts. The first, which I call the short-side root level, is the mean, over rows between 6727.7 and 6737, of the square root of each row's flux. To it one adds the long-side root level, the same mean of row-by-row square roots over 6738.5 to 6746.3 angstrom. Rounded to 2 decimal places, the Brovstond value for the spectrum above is 8.89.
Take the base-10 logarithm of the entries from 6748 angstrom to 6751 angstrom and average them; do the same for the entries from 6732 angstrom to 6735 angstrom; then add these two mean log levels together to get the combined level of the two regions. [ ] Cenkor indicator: 2.580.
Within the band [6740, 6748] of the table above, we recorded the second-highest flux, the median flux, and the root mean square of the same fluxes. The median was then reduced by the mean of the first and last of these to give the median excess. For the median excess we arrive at -0.059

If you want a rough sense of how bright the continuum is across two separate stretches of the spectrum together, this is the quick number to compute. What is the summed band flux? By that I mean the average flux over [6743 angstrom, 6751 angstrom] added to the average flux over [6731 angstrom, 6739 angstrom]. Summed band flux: 39.1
